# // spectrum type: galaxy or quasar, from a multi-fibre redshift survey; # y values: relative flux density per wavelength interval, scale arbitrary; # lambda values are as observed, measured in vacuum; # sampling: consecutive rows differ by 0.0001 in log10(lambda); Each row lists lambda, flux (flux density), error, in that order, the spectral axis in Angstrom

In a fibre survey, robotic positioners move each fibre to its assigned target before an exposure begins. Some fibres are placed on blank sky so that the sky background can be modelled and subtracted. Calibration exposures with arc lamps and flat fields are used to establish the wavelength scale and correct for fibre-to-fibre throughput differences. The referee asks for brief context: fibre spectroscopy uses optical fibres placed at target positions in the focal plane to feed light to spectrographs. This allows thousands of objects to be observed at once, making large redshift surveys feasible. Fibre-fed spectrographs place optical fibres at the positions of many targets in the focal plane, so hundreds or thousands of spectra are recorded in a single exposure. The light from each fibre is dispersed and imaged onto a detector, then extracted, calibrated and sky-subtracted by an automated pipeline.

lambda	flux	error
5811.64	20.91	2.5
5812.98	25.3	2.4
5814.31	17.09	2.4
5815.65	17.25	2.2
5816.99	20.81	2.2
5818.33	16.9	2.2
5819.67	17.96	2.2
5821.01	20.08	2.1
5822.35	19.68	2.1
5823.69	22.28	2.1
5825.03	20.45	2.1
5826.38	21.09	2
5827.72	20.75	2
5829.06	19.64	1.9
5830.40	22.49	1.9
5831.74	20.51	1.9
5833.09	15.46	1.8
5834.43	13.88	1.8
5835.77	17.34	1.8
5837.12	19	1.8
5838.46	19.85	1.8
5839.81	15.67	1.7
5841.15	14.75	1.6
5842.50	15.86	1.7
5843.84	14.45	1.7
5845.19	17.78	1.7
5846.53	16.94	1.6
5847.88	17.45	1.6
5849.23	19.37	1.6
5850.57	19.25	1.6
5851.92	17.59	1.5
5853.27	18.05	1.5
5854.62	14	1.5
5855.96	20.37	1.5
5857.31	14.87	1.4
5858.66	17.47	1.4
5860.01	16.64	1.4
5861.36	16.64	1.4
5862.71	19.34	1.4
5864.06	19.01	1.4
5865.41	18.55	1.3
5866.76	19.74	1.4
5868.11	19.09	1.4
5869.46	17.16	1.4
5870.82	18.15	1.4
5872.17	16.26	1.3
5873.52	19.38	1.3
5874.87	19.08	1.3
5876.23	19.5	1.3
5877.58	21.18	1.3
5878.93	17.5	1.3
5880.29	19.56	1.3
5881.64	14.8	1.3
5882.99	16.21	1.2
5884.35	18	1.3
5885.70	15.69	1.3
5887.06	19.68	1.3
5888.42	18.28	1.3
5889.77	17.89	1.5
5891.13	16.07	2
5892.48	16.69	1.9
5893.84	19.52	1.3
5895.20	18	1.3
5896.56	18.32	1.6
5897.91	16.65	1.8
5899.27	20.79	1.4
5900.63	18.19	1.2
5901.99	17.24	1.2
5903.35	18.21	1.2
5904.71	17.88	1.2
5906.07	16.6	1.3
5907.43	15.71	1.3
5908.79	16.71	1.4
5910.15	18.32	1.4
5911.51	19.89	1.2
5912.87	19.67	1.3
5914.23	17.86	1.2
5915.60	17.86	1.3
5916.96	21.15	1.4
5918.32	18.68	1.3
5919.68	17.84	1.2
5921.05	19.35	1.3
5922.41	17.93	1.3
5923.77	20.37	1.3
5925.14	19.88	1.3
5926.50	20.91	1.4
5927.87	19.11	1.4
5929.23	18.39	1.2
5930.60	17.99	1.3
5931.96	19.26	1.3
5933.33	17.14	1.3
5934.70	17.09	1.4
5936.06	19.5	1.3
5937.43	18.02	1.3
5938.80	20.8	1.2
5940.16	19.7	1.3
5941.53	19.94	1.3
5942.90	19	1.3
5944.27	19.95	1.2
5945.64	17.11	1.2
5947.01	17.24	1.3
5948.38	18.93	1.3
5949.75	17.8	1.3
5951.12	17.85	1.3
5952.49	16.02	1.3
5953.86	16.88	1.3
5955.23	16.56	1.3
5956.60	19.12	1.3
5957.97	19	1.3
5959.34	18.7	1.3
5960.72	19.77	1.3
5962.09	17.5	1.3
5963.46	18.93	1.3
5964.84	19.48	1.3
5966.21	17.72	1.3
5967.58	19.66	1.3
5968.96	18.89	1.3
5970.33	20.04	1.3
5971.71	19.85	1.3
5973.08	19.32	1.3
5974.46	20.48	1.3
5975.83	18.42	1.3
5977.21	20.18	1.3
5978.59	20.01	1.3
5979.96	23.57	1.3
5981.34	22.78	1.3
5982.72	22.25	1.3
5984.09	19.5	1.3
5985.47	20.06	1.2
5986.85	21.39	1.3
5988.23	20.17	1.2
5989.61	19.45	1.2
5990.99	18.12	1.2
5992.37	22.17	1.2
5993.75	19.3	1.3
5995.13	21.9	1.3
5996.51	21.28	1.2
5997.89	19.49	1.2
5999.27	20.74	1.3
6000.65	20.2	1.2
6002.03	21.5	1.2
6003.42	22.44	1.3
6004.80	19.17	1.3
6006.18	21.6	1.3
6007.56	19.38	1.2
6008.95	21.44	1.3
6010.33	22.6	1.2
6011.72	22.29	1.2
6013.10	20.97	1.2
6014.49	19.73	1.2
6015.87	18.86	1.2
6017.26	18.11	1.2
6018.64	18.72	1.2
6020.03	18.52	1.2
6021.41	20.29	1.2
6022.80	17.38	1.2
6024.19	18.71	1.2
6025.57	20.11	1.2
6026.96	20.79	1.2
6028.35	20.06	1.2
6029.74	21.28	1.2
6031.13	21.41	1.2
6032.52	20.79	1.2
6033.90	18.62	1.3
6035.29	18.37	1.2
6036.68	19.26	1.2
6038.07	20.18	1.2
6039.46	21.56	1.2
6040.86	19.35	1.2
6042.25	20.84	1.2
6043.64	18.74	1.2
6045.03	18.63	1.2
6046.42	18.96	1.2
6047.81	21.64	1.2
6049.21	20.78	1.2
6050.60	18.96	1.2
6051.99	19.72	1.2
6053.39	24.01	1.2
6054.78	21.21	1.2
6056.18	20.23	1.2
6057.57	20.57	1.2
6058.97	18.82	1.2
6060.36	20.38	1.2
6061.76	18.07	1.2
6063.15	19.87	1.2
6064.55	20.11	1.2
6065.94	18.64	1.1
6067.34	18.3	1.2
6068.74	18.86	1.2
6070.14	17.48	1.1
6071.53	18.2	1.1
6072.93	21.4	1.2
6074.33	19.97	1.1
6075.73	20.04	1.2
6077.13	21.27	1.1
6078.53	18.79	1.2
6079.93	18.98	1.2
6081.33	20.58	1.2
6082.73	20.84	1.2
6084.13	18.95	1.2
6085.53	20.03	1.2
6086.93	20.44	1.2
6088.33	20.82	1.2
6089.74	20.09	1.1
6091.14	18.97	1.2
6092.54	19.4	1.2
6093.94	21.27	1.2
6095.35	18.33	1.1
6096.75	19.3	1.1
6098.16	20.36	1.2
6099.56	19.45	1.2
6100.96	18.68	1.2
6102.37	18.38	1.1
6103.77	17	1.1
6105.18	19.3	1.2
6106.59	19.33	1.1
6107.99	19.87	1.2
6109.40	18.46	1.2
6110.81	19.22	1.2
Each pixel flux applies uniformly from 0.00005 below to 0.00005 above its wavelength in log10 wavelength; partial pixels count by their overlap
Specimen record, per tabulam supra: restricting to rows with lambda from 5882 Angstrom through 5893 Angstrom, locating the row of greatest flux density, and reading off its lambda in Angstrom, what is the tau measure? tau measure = 5887.06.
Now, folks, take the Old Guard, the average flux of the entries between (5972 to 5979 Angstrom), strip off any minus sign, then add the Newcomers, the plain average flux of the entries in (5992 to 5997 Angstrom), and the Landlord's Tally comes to 40.8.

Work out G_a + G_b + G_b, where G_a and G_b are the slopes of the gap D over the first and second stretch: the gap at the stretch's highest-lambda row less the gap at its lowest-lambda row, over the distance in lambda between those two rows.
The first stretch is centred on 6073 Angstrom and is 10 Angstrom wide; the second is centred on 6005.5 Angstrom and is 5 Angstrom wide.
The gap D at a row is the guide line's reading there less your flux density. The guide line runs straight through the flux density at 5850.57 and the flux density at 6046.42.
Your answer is 1.2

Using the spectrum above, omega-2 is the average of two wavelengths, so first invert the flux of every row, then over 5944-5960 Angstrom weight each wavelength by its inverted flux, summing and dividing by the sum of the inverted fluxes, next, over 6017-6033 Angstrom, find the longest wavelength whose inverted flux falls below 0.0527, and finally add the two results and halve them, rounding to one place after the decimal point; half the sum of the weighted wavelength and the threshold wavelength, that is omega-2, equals 5992.2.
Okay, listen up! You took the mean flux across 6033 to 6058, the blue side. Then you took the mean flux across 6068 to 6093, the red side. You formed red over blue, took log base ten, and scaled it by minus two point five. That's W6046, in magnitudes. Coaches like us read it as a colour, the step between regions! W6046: 0.020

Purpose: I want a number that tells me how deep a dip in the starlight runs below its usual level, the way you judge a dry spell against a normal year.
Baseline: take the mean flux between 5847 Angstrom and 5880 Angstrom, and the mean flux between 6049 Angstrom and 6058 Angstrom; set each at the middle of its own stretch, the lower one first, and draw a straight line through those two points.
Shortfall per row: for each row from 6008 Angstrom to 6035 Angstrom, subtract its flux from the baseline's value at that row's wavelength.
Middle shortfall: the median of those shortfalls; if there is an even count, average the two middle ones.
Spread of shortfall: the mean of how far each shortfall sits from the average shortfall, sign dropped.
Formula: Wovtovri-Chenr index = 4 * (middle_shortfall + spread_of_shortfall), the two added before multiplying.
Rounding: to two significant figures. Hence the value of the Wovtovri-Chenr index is 6.1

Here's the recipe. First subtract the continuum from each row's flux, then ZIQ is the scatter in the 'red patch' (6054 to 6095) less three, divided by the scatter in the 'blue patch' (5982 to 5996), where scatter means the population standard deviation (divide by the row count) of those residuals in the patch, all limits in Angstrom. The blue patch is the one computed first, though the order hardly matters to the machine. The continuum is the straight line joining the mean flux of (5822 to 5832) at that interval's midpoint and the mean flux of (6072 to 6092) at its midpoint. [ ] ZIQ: -1.43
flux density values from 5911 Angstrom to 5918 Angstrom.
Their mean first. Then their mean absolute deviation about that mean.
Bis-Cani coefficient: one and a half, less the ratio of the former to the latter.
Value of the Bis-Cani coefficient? -15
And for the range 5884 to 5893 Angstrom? -14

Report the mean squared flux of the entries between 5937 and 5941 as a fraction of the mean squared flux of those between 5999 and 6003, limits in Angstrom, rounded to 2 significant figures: 0.88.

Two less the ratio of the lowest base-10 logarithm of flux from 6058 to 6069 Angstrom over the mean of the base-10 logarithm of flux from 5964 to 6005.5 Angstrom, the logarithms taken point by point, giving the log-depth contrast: 1.04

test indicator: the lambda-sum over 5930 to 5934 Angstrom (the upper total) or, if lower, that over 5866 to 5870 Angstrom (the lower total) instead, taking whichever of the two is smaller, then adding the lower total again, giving 110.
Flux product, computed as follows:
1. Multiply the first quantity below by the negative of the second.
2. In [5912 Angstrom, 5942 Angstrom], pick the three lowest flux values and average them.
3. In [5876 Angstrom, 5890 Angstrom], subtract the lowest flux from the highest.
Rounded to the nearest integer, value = -111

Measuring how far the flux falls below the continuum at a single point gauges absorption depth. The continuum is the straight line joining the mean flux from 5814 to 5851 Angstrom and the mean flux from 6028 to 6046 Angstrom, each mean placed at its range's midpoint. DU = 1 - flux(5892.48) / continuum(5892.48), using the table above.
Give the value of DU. 0.11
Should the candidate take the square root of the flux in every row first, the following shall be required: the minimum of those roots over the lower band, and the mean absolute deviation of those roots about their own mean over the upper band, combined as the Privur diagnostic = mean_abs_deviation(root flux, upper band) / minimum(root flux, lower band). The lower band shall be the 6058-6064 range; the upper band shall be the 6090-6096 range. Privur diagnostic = 0.023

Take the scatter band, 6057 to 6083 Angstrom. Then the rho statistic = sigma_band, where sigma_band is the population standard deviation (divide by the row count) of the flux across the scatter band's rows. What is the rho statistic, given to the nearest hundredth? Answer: 1.13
